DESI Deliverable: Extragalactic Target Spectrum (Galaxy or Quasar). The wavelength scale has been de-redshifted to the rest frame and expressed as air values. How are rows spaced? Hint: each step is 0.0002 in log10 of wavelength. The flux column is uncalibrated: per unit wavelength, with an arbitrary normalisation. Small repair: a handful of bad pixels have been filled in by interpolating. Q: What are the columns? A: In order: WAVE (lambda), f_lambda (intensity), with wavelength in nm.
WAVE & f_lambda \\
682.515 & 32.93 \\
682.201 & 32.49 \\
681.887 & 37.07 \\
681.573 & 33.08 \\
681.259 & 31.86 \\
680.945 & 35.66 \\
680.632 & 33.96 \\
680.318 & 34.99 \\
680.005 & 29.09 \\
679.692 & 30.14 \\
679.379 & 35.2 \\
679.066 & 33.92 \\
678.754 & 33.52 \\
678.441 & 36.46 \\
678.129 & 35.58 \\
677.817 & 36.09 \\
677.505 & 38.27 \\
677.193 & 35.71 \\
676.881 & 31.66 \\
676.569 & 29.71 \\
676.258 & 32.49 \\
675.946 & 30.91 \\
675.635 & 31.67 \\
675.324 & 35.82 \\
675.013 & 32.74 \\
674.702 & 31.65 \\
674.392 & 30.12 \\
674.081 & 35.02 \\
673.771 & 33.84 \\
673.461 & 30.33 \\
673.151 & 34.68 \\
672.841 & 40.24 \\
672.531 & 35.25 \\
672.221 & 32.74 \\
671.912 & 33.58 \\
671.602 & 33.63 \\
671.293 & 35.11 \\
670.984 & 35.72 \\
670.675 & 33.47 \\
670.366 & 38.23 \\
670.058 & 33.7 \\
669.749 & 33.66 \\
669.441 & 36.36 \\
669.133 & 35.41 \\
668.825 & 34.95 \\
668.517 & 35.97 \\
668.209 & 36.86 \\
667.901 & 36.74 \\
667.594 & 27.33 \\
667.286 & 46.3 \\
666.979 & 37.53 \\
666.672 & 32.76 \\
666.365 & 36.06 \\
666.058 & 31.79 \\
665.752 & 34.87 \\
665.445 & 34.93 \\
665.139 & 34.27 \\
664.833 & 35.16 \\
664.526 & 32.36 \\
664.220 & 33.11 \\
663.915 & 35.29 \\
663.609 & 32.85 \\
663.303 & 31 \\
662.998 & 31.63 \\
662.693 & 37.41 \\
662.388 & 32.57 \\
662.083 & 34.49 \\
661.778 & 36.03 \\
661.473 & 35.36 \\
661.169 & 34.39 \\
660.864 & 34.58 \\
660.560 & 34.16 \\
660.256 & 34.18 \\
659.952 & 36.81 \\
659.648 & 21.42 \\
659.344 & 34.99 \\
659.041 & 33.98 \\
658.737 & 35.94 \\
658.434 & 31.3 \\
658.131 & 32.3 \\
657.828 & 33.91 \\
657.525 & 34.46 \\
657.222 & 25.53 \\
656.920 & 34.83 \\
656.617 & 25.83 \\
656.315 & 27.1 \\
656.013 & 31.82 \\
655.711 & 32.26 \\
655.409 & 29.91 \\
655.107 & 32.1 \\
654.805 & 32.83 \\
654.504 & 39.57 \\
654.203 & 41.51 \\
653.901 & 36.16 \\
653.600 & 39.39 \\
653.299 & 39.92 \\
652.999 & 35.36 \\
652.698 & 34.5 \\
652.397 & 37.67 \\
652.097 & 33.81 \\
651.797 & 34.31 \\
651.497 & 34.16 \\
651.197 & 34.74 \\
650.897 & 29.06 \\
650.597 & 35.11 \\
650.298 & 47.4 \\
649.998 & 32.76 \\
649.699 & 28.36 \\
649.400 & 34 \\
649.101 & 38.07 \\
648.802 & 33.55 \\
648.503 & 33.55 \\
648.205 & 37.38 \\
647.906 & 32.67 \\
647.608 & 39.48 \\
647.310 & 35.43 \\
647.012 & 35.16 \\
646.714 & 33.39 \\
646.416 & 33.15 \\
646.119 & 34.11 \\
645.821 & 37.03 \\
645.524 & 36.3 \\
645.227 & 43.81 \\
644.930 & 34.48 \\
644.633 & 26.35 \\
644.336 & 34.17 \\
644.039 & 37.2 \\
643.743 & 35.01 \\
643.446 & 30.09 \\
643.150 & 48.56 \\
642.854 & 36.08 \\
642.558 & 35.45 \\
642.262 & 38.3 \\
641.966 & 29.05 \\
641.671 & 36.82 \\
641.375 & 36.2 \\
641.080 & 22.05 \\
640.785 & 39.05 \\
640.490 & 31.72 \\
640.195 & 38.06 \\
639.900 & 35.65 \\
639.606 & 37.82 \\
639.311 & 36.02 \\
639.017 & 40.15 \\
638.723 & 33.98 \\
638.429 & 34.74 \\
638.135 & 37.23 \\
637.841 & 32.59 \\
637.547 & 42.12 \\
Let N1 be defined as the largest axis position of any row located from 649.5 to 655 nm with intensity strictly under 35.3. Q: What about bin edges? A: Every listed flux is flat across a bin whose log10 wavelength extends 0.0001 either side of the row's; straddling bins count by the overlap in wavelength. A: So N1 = 654.805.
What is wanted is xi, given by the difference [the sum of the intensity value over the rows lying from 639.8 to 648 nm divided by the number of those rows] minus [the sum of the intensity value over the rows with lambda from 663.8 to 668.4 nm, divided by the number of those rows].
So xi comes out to 0.1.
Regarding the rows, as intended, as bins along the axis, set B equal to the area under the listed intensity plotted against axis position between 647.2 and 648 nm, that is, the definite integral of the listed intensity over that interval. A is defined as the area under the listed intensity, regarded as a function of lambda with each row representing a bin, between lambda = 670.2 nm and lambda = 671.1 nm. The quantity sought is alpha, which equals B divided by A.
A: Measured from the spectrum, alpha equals 0.90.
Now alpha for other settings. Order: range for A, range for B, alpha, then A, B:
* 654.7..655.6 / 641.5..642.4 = 1.10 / 28.4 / 31.2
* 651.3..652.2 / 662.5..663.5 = 1.08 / 30.7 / 33.3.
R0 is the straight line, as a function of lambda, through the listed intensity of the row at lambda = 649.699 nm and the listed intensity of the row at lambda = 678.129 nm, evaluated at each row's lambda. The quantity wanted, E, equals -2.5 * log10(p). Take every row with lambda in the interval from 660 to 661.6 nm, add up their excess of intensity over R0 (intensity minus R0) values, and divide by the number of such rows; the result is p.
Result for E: -1.3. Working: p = 3.3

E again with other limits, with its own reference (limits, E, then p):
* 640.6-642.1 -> -2.0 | 6.4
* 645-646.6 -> -2.4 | 9.5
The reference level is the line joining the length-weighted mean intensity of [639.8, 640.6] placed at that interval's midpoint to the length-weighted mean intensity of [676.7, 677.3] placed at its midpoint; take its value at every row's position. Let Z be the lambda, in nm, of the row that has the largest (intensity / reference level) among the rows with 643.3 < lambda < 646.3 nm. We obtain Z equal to 645.227 nm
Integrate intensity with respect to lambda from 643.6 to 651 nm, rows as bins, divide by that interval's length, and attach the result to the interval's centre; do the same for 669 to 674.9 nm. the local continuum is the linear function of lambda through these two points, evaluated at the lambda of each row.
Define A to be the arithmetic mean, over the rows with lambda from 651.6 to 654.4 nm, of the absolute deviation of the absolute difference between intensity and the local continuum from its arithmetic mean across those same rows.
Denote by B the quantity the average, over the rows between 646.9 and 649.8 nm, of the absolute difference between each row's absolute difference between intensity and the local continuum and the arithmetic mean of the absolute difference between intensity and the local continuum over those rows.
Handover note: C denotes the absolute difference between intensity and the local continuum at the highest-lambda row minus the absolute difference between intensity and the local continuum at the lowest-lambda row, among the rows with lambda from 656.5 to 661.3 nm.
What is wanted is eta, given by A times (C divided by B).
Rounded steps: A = 1.9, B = 1.44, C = -9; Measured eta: -12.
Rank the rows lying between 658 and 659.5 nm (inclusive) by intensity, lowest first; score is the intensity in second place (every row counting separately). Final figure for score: 32.3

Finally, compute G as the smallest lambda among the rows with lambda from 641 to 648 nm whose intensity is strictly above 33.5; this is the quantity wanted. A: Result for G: 641.375 nm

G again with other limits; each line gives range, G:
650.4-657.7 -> 650.597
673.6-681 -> 673.771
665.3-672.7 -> 665.445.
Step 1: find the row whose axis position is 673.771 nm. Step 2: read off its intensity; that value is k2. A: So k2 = 33.84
